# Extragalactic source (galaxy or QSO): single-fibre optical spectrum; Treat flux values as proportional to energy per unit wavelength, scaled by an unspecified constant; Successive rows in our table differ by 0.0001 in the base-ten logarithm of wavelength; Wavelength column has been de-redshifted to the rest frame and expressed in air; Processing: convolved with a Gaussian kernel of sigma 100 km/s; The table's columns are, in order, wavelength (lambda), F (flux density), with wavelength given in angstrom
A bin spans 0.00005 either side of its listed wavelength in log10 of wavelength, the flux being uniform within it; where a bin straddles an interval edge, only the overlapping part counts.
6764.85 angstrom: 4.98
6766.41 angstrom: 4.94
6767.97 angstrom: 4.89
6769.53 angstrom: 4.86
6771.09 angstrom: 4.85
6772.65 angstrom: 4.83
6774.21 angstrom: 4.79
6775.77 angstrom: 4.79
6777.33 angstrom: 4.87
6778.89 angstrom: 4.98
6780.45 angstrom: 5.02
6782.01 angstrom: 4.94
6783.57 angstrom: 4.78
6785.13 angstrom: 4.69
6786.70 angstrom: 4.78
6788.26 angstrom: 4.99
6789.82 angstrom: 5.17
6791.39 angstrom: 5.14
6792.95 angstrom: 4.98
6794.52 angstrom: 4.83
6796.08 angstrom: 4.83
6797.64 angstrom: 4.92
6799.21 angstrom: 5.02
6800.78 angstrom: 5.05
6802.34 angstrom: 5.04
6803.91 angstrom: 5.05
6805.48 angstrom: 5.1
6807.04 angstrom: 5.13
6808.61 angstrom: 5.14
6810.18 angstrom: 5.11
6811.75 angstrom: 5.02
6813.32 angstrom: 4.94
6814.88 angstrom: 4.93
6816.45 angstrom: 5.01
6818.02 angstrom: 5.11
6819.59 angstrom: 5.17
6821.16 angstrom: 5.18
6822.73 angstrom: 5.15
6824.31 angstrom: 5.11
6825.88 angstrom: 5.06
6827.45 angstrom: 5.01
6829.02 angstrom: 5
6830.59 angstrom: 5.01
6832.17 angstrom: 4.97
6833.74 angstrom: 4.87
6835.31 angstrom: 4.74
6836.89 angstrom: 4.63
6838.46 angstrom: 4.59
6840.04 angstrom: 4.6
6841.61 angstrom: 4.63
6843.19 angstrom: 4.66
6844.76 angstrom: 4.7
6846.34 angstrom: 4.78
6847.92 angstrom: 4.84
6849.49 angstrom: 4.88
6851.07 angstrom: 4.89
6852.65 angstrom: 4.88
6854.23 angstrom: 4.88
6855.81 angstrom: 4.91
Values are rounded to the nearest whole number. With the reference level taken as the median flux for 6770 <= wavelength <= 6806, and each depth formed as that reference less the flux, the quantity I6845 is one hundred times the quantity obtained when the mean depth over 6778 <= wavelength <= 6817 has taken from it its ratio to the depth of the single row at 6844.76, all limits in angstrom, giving 14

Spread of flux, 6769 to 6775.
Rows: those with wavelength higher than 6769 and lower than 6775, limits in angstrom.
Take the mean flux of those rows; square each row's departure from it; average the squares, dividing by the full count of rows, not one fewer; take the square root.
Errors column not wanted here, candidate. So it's 0.027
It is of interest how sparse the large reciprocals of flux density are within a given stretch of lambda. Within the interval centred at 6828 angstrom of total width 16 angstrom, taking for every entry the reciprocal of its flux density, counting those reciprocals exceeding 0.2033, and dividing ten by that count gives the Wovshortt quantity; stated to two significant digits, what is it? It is 5.0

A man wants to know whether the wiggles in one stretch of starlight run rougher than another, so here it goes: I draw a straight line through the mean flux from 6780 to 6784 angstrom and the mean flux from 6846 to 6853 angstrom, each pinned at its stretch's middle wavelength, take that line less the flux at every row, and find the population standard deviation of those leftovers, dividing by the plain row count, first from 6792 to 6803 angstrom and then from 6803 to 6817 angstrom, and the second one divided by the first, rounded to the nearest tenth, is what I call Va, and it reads 0.8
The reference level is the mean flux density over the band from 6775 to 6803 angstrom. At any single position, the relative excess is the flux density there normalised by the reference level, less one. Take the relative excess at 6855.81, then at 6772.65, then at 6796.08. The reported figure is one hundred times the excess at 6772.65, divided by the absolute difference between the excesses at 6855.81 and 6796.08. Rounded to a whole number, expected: -131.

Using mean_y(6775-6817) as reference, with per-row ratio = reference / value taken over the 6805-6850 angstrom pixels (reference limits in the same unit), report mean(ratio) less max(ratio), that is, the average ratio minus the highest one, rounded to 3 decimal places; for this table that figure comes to -0.074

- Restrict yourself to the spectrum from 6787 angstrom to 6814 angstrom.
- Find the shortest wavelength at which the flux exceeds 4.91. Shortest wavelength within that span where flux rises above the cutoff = 6788.26 angstrom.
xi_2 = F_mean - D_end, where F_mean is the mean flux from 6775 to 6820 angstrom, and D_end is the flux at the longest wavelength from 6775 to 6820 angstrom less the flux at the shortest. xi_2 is 4.60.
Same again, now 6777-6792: 4.67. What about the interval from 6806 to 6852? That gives 5.17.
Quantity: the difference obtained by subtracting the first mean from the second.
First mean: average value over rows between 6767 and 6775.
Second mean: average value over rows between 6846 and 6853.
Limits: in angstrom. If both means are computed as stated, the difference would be 0.01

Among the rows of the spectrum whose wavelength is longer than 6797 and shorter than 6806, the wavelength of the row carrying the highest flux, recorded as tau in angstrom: 6805.48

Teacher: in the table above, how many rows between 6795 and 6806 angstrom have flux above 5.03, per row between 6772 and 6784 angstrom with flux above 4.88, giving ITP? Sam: 1.3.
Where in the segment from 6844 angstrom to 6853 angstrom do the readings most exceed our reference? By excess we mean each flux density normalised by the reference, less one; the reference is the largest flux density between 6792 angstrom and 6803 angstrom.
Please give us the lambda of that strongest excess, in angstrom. 6851.07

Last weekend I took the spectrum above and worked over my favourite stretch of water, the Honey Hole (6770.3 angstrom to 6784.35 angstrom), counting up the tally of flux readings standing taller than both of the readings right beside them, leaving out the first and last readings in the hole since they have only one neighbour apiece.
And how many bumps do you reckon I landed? 1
